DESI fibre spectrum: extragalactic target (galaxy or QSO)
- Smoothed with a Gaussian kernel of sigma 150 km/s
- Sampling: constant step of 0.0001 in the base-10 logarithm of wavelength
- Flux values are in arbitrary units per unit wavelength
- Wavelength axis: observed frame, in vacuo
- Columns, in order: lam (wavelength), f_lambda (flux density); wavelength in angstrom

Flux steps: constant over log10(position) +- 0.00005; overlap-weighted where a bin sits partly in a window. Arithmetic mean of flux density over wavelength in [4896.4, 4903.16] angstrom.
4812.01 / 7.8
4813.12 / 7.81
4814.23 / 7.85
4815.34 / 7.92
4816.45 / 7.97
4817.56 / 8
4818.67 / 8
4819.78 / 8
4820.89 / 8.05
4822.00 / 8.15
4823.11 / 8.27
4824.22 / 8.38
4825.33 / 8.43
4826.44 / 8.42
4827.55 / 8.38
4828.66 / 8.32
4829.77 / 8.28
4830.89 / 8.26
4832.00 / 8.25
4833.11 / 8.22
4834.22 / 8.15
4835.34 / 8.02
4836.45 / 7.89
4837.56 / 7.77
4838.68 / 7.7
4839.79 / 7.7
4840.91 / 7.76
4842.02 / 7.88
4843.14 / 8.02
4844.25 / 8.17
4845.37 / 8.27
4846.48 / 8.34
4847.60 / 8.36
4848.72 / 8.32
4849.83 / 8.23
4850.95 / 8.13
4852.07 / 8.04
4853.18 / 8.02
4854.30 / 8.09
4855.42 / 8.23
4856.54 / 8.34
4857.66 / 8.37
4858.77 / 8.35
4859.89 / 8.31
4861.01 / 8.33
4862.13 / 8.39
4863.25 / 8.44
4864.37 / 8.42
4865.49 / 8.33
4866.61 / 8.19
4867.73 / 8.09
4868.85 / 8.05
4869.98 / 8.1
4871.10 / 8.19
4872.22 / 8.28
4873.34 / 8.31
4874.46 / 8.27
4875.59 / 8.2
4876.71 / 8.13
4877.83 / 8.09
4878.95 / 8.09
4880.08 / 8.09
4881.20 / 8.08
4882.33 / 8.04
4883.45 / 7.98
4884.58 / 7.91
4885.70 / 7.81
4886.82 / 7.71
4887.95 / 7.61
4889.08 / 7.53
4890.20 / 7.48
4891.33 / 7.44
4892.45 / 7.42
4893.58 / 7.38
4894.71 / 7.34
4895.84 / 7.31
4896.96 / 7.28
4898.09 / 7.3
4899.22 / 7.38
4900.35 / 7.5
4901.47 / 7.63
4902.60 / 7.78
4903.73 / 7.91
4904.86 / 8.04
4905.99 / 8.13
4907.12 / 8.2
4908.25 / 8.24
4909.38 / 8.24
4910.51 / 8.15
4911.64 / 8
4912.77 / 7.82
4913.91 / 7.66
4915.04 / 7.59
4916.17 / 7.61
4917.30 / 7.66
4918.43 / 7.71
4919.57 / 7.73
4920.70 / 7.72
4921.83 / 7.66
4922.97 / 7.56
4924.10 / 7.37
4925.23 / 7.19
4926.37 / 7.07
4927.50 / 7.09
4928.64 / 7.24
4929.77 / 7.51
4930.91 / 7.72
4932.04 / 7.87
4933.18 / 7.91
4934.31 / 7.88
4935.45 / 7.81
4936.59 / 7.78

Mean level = 7.48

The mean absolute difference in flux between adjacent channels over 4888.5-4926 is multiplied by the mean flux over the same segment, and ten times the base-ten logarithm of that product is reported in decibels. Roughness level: -2.2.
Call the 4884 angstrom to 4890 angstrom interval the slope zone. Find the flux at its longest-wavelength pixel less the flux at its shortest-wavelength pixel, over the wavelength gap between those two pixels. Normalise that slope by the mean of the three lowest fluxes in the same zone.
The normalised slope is -0.011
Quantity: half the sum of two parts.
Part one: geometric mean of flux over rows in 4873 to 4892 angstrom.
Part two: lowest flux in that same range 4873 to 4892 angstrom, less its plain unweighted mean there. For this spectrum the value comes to 3.72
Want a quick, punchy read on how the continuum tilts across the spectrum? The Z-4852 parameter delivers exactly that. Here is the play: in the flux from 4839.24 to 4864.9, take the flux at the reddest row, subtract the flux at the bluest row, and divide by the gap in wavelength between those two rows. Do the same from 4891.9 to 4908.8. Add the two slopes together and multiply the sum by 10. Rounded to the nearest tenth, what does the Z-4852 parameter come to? 0.8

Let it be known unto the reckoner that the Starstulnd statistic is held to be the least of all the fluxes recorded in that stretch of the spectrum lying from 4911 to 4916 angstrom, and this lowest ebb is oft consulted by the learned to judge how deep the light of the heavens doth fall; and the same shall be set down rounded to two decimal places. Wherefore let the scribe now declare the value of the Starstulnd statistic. 7.59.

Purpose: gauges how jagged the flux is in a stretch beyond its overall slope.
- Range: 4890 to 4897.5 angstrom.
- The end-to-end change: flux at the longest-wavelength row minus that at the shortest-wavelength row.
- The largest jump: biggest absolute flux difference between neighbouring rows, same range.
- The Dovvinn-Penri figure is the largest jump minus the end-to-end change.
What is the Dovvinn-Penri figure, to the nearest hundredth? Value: 0.24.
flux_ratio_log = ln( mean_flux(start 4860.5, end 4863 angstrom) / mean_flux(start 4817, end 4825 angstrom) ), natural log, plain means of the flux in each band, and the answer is 0.029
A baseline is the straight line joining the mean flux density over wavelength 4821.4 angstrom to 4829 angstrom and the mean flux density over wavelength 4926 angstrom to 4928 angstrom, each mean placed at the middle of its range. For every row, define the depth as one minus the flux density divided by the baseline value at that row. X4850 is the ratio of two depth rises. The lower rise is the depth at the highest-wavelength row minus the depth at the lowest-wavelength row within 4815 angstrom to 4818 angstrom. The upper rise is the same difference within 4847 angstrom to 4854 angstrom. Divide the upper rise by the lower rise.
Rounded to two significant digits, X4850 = -2.7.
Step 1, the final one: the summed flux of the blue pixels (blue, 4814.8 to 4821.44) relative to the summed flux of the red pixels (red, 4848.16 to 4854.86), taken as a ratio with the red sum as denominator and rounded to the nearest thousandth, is 0.982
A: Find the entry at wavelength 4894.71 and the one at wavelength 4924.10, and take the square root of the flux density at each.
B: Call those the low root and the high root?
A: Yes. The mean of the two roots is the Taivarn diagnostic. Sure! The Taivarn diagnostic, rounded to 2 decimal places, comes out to 2.71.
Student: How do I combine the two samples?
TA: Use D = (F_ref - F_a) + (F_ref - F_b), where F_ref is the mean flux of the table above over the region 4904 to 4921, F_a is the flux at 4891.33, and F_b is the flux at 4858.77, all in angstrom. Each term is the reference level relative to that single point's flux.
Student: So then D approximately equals 0.01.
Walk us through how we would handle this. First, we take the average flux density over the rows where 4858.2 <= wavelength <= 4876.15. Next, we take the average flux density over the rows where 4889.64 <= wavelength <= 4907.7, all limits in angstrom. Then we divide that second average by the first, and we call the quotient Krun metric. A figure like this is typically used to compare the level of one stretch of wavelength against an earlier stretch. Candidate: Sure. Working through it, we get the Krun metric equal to 0.919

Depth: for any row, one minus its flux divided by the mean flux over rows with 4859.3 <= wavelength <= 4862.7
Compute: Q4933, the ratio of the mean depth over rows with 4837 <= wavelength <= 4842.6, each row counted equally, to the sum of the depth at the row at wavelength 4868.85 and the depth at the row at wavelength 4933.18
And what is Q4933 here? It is 0.8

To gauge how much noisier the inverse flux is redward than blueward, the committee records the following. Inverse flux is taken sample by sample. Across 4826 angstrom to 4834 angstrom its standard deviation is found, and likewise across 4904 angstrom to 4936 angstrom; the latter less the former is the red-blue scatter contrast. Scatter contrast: 0.0046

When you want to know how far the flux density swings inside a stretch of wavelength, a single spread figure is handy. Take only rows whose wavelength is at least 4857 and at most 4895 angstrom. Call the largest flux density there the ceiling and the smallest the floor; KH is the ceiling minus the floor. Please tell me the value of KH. 1.1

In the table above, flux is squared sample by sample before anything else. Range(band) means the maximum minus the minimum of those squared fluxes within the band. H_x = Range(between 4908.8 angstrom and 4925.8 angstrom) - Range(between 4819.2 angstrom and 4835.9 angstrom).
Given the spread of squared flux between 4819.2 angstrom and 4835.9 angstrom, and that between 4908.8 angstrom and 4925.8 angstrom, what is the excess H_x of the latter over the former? 9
